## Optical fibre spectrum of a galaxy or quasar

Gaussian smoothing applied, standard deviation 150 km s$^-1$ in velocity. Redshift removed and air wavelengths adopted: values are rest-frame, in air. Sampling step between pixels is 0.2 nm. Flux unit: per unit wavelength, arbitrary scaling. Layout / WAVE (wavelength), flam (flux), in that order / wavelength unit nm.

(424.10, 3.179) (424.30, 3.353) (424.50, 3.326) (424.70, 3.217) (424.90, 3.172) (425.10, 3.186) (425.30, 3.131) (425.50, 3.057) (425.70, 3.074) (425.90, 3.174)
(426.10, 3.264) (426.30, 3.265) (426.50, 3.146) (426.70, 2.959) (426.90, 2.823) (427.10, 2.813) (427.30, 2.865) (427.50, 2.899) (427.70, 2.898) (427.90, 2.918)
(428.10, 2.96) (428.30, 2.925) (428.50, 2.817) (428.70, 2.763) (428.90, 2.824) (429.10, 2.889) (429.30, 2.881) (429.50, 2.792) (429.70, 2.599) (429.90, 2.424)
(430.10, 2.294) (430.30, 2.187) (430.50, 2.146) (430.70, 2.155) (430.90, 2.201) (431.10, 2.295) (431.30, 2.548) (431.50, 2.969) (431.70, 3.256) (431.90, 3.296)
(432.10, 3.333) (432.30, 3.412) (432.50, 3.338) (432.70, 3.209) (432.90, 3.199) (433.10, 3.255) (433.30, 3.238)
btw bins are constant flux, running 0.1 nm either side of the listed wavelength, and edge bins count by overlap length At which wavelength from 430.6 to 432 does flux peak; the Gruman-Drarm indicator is 431.90 nm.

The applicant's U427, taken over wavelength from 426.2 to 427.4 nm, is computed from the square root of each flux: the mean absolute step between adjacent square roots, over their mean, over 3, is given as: 0.0056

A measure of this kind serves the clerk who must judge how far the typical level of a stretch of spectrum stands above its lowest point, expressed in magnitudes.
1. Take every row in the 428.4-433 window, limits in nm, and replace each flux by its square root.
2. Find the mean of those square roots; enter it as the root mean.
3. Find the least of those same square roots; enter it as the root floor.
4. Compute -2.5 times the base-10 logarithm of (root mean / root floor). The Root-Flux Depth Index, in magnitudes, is -0.14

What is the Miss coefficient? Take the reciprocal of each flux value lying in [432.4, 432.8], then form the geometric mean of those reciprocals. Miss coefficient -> 0.306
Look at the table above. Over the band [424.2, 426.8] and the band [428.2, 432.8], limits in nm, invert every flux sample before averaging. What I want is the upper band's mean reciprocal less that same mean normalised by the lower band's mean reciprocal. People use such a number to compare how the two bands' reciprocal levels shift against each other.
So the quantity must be -0.81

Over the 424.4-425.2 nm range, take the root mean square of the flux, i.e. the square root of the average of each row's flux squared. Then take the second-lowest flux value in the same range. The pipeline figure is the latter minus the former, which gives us -0.040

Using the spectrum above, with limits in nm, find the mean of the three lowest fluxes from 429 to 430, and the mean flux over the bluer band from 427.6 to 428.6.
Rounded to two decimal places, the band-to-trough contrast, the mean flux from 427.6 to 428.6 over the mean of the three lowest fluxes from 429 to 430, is 1.11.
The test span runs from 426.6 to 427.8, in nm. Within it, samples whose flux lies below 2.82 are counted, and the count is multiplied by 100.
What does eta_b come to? 100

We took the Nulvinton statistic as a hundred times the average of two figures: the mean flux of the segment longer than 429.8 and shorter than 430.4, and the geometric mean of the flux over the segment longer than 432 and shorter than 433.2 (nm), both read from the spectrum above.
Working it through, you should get 280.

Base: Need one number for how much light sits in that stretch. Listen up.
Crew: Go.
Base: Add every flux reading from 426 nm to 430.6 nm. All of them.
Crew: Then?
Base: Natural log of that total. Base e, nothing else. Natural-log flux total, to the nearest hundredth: 4.16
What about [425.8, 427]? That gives 2.92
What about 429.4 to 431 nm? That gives 2.93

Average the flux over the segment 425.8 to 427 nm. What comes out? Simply 3.11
